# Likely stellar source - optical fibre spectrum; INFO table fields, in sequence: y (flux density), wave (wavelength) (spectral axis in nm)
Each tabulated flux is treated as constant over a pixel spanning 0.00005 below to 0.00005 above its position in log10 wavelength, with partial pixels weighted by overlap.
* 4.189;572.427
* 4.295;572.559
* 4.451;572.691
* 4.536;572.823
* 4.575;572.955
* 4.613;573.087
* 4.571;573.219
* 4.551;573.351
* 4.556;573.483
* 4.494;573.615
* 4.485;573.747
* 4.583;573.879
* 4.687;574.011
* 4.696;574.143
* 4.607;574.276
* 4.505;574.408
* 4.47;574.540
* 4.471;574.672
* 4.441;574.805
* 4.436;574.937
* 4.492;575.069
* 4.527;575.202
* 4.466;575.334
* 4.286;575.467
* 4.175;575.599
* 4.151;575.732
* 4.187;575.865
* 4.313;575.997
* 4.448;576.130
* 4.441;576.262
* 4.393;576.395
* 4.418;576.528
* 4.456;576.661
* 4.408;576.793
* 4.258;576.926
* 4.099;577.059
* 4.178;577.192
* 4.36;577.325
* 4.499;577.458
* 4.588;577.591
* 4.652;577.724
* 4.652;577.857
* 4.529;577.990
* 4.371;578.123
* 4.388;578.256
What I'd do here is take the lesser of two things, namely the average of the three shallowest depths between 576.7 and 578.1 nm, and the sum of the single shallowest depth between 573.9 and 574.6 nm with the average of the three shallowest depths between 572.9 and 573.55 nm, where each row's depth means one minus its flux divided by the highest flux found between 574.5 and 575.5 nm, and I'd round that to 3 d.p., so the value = -0.050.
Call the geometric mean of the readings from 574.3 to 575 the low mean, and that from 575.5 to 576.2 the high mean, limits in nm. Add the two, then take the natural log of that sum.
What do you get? 2.17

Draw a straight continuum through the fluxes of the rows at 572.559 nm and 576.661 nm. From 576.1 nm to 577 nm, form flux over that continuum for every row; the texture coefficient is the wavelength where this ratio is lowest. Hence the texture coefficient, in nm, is 576.926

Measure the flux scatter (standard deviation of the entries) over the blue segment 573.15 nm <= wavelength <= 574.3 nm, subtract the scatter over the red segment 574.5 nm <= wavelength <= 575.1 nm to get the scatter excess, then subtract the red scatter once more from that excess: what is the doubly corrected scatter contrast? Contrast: 0.03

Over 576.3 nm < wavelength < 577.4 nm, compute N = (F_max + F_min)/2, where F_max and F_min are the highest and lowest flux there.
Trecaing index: 4.28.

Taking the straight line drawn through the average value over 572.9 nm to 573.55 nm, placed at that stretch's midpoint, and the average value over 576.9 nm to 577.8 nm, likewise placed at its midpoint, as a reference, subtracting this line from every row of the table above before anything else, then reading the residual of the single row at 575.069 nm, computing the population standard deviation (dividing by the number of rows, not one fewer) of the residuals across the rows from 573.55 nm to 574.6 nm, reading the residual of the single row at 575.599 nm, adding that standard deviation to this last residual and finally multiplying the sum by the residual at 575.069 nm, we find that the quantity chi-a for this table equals -0.001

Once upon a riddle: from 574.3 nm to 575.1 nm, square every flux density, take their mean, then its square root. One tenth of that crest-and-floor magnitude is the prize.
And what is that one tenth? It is 0.447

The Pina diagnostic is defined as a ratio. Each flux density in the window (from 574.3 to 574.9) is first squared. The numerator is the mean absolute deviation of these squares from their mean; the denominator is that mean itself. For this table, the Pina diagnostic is 0.01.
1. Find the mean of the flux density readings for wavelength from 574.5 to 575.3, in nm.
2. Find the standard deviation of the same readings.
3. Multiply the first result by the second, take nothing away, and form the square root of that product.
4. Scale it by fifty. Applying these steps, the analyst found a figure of 19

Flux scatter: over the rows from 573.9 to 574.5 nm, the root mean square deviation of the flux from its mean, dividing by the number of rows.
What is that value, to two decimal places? 0.08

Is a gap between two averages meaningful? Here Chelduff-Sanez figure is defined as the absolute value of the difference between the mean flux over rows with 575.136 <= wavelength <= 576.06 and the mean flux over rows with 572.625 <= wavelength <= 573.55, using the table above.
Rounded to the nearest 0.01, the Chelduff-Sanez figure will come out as 0.25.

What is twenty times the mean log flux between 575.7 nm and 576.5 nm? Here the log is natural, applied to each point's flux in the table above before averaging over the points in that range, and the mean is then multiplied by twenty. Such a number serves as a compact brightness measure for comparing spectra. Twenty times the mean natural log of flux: 29.3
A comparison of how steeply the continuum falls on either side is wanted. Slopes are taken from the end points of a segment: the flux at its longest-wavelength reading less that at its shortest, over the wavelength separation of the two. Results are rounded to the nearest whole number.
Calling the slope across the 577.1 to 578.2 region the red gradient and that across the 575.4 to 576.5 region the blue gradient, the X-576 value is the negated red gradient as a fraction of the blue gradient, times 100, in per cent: -180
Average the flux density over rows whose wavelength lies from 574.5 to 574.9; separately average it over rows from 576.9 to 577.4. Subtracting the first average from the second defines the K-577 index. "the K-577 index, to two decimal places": -0.24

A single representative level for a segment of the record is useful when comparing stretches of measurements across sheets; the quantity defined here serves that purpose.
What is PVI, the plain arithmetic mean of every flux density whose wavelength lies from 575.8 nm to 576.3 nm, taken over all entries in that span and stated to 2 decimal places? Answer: 4.35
